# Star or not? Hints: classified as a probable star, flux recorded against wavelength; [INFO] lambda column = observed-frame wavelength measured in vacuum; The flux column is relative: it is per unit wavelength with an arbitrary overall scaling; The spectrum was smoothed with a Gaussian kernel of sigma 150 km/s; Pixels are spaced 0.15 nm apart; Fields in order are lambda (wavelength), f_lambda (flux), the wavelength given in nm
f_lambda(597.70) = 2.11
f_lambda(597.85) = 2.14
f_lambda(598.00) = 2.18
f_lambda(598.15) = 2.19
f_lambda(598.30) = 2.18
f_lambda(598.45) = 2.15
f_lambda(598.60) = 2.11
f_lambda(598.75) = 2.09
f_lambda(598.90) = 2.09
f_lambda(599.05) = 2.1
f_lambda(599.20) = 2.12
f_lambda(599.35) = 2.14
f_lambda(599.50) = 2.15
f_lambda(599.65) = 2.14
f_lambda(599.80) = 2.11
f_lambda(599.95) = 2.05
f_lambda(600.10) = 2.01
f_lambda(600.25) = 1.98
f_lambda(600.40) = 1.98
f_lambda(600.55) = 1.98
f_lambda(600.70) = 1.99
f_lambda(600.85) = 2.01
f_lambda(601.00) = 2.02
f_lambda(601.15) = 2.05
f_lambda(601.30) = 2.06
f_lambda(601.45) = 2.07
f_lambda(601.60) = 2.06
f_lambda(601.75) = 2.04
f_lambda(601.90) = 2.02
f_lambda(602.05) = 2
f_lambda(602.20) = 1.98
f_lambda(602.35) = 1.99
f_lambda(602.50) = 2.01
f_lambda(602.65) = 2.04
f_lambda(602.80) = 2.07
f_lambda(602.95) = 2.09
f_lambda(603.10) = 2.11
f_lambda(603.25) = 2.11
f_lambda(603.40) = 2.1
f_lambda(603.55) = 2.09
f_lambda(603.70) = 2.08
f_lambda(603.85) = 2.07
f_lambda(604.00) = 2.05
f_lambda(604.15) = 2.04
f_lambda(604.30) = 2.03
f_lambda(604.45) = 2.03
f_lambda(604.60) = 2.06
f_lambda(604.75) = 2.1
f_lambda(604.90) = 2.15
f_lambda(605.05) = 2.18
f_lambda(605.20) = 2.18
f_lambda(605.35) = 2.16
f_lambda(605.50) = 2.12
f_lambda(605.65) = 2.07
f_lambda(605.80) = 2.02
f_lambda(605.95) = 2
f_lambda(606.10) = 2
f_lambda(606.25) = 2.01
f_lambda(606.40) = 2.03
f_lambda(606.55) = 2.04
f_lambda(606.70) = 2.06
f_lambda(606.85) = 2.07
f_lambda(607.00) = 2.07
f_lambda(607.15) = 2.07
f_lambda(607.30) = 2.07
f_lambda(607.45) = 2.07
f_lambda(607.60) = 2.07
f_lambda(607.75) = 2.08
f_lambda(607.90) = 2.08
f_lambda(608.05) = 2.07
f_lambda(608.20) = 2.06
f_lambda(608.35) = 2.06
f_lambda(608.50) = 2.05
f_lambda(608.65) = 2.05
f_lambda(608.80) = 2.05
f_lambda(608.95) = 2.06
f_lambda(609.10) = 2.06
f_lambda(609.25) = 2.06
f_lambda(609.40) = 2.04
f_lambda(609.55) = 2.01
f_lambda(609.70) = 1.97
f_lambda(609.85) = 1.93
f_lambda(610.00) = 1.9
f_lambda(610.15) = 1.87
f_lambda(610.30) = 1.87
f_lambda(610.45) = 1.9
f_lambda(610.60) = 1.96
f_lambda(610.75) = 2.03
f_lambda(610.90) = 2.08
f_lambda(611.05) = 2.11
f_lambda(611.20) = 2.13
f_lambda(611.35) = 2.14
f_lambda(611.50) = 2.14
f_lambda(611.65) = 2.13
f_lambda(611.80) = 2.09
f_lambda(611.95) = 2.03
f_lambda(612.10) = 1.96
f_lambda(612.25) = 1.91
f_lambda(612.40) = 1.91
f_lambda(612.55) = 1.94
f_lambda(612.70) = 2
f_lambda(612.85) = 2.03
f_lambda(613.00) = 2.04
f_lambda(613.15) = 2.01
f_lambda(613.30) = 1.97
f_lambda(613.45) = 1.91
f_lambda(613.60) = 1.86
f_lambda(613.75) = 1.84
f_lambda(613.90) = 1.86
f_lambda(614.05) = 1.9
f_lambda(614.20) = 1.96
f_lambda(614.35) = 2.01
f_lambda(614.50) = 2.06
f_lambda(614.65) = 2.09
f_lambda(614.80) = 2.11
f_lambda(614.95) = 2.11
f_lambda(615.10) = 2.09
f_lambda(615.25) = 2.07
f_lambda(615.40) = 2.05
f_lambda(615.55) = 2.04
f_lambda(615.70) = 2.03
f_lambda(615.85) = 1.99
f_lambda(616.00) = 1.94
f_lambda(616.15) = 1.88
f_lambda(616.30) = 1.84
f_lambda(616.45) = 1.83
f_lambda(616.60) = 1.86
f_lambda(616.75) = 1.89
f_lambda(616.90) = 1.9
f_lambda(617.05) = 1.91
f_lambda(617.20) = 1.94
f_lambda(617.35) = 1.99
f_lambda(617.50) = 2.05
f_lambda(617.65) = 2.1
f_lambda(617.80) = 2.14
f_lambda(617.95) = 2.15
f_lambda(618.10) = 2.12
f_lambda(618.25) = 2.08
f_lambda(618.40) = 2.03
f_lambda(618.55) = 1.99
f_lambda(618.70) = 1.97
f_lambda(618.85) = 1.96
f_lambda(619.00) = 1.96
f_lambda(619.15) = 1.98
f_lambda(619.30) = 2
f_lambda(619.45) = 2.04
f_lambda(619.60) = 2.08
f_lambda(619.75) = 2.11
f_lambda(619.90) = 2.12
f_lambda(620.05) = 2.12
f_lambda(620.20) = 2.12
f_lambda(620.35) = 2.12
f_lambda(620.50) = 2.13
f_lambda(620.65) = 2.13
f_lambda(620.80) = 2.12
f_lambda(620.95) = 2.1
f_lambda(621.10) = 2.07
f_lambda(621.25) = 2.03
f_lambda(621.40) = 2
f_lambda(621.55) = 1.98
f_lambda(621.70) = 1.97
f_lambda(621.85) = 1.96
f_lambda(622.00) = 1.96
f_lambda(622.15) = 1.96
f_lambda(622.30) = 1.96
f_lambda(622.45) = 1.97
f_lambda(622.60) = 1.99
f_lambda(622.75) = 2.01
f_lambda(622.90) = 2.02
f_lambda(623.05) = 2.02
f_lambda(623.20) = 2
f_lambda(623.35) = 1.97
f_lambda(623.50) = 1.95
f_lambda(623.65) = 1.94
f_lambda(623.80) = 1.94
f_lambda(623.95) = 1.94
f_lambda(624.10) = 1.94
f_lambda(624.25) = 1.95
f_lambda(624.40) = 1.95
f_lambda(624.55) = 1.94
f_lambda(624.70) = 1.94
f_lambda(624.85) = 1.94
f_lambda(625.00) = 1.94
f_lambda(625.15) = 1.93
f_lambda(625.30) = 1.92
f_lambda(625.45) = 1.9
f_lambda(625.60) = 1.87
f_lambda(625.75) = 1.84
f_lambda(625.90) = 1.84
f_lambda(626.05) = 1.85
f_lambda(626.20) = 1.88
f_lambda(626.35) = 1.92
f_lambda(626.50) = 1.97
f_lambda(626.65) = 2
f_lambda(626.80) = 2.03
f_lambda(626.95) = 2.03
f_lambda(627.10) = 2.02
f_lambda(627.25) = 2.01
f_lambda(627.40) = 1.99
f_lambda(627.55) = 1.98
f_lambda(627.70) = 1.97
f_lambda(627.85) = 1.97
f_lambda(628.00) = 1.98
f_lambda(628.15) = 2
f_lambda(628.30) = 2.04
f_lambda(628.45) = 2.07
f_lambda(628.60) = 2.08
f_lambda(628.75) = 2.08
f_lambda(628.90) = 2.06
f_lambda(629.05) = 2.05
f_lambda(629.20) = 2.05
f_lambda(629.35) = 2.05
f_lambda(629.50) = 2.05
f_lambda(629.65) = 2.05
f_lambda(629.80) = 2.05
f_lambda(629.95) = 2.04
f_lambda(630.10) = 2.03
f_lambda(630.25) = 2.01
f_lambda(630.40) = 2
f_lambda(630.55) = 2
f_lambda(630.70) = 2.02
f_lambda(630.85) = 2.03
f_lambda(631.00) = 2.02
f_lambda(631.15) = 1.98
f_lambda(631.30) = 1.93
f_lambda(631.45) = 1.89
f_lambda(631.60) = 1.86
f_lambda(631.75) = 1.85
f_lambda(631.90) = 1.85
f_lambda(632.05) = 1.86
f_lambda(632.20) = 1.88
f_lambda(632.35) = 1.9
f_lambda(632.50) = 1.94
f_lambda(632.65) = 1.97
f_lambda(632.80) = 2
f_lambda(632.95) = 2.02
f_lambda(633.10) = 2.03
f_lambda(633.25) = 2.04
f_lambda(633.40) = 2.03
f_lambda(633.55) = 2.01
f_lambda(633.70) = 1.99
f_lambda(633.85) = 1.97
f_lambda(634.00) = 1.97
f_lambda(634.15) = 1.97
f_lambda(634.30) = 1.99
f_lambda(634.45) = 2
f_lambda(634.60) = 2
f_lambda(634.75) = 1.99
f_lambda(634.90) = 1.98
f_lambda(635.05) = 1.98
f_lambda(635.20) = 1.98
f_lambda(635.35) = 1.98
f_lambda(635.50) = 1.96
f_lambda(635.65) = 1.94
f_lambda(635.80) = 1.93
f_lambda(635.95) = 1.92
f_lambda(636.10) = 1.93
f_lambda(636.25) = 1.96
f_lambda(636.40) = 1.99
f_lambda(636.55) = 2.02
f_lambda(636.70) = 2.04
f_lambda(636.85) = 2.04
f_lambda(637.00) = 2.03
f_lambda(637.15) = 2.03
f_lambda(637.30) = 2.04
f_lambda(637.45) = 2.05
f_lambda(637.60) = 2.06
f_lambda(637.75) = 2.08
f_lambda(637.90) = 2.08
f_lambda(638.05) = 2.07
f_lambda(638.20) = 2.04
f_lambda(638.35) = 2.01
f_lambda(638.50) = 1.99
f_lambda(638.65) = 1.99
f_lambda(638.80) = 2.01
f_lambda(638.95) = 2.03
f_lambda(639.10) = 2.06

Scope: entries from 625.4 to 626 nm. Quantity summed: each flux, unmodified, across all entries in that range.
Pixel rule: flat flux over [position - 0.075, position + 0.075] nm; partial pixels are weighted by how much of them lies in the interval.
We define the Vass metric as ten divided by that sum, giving 1.34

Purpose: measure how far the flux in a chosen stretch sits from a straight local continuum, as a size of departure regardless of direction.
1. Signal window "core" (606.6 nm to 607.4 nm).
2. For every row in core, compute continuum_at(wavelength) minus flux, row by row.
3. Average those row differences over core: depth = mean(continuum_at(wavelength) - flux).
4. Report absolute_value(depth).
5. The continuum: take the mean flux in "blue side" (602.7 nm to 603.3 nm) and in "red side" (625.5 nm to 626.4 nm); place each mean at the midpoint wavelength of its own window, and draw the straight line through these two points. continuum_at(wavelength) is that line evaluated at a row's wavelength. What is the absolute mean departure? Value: 0.01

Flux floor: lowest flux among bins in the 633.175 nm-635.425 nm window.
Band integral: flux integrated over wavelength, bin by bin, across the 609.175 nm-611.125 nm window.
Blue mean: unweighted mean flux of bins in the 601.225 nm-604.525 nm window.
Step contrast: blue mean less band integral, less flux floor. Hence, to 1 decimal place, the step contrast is -3.8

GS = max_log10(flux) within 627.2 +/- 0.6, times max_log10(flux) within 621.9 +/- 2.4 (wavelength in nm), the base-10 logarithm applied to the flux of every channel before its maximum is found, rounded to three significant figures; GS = 0.101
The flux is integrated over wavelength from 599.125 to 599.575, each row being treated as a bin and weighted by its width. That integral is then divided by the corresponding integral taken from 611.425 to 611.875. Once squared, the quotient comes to 1.02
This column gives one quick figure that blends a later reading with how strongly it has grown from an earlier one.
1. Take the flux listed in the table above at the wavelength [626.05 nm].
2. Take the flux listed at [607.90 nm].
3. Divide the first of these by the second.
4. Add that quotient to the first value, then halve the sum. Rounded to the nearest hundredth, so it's 1.37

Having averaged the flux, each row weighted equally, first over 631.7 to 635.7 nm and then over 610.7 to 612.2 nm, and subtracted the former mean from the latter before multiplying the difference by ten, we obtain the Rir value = 1.2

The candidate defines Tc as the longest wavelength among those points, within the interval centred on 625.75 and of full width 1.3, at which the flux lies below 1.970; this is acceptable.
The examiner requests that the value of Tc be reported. 626.35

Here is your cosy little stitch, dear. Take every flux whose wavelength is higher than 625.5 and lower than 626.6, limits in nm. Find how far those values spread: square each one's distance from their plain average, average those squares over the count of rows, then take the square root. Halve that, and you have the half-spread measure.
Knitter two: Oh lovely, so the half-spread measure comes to 0.022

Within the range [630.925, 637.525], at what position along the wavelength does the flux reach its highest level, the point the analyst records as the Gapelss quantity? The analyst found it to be 637.45 nm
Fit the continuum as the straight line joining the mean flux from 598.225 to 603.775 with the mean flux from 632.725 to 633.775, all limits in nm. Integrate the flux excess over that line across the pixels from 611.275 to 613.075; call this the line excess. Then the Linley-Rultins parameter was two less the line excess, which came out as 2.04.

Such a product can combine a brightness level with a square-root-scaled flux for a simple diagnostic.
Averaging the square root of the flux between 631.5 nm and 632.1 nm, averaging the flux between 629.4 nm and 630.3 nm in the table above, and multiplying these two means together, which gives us 2.78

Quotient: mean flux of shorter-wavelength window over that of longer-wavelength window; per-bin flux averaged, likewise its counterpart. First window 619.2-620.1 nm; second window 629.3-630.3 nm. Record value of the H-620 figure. 1.02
